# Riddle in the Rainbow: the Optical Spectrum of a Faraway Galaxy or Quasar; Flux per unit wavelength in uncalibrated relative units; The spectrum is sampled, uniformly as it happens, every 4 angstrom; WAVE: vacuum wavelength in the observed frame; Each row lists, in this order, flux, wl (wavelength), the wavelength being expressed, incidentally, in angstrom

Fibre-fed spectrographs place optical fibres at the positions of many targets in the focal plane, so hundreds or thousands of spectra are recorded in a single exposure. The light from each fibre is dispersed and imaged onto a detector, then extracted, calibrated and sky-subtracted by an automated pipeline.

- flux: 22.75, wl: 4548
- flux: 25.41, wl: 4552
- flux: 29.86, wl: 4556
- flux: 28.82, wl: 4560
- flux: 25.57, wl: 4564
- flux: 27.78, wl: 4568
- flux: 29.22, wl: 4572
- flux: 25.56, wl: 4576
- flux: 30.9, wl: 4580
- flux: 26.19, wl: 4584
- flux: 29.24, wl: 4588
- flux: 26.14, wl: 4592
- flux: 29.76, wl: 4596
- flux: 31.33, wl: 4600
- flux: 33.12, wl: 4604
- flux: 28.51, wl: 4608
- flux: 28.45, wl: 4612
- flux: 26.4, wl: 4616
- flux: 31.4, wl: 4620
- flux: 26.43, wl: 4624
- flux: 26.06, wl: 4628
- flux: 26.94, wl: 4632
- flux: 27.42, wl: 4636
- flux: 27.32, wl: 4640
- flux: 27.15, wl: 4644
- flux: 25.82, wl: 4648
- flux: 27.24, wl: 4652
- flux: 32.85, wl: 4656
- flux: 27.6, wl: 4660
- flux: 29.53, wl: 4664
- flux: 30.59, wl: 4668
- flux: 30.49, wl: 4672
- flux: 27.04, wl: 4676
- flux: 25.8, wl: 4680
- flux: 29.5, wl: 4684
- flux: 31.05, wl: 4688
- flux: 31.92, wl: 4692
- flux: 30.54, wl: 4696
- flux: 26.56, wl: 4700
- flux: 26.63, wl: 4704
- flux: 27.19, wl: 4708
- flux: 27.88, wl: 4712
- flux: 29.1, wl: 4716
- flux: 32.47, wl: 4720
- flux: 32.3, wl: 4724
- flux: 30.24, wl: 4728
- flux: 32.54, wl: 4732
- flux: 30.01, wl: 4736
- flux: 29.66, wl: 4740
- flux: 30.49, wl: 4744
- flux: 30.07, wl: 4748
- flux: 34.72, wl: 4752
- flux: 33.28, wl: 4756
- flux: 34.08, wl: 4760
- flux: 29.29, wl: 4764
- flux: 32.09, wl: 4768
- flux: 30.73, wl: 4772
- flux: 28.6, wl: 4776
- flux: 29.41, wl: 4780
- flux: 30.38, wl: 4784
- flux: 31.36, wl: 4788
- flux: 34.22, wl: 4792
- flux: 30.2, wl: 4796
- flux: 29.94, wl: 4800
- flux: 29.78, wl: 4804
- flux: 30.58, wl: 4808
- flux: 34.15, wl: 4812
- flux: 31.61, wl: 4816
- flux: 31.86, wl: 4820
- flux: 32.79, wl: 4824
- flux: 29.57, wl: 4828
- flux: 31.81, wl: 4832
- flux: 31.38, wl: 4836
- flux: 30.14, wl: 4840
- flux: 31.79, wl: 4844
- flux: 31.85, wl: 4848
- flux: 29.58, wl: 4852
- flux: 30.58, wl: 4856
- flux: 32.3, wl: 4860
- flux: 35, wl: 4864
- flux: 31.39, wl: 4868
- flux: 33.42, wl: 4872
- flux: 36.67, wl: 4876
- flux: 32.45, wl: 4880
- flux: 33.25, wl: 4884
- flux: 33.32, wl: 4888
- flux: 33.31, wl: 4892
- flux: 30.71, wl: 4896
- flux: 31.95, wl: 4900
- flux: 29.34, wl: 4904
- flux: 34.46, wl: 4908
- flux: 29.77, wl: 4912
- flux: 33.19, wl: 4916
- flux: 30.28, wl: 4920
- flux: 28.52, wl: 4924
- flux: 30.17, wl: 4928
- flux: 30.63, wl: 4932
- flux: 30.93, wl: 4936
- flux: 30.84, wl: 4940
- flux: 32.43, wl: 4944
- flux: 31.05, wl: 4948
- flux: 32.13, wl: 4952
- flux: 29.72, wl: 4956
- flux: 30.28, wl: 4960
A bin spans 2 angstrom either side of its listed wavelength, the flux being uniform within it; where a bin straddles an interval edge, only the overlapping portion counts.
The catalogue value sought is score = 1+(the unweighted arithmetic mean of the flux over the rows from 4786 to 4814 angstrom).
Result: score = 32.5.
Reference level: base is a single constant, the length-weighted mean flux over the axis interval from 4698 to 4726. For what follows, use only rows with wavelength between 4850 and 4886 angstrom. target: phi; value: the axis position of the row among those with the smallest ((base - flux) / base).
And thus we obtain 4876 angstrom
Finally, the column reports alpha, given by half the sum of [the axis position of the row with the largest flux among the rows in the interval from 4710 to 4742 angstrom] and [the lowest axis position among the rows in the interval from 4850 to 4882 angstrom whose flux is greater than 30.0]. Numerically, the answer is 4794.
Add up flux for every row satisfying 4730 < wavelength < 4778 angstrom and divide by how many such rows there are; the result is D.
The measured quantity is 31.3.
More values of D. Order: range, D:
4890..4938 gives 31.1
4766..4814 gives 31.0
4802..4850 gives 31.4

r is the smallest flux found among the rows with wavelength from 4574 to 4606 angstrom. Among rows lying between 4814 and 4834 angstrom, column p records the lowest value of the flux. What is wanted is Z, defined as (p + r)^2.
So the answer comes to 3039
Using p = 29.57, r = 25.56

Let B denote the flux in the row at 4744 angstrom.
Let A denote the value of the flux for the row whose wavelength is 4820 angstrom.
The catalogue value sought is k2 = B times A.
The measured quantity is 971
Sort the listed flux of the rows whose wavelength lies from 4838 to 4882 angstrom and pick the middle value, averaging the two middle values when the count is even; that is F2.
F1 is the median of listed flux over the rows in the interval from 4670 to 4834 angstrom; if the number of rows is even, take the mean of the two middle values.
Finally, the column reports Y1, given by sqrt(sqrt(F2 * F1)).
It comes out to 5.58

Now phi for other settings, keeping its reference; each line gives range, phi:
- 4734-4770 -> 4752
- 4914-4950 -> 4916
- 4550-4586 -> 4580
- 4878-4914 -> 4908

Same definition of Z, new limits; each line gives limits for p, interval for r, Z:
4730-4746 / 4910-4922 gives 3532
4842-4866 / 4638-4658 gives 3069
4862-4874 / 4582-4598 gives 3310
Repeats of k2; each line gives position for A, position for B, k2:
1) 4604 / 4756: 1102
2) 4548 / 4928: 686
